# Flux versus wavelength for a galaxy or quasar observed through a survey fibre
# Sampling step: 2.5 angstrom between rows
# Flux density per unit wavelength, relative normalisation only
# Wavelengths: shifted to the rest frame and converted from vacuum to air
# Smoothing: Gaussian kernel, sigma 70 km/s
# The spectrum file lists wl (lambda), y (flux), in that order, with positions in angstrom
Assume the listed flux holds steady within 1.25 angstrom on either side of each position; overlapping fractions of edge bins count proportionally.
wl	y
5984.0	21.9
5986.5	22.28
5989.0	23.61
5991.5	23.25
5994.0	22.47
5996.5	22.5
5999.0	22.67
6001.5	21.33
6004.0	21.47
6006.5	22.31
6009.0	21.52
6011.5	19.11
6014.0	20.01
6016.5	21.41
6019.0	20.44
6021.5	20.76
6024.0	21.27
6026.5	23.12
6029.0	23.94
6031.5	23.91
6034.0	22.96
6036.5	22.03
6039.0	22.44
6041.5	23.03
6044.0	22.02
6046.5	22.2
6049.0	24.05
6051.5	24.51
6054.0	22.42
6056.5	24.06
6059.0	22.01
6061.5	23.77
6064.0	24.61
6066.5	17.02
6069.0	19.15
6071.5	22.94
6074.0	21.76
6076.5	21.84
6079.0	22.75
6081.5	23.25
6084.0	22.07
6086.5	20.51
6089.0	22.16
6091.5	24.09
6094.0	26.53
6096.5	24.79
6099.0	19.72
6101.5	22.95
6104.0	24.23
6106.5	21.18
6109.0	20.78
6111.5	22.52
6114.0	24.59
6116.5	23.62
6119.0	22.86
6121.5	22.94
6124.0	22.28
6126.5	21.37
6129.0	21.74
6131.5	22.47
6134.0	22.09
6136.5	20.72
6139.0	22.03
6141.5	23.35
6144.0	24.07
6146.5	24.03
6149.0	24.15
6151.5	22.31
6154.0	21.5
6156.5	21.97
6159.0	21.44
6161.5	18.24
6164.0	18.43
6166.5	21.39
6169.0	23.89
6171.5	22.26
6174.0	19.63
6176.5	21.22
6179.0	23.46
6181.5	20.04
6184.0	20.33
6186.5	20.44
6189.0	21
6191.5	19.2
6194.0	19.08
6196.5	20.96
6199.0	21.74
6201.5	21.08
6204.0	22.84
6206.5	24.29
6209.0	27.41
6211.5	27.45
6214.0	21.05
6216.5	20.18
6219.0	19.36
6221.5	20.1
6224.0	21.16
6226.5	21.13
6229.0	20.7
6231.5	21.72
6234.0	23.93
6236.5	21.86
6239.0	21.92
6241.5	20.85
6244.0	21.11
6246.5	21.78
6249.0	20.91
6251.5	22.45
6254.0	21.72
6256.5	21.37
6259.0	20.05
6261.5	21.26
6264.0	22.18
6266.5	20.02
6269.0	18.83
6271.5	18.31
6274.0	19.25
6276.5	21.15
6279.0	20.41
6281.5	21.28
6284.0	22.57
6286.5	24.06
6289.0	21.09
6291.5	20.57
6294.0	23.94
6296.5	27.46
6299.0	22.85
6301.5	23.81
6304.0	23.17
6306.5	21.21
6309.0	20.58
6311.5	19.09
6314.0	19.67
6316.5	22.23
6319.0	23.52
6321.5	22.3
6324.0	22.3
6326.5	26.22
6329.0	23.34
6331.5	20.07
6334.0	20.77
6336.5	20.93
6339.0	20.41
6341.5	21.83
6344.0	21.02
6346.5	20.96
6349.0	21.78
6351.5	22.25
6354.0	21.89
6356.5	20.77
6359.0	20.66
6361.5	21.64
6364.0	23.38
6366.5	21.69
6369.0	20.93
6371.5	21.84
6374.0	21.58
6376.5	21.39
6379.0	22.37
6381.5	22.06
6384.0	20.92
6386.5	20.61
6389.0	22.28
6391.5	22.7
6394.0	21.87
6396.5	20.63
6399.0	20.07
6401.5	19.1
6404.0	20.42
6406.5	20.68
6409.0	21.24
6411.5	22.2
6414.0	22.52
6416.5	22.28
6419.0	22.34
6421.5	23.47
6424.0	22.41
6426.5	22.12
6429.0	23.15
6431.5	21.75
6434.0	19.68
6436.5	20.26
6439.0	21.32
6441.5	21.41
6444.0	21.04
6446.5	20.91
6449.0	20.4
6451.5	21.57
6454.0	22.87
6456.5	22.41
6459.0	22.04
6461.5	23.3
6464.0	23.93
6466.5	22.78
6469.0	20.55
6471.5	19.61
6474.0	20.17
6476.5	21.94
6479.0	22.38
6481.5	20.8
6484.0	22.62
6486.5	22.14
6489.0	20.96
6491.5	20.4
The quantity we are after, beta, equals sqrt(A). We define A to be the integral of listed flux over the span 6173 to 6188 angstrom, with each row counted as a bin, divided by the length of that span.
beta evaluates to 4.57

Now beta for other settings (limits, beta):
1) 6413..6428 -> 4.75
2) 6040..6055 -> 4.80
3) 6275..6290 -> 4.66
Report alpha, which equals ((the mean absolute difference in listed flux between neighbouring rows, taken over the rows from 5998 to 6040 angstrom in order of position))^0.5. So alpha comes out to 0.96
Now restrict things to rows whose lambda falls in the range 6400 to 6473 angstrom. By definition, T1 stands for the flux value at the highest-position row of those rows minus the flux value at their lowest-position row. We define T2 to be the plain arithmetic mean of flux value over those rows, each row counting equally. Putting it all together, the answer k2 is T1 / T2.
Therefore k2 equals 0.02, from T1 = 1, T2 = 21.6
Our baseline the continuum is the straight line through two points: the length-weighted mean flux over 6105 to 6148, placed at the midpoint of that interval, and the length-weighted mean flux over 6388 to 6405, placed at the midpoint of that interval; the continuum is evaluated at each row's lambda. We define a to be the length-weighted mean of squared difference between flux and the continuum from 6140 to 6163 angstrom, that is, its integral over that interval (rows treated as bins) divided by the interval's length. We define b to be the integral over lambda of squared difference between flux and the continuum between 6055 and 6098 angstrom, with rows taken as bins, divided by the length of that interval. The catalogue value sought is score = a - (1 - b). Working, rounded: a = 3.2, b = 4.9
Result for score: 7.0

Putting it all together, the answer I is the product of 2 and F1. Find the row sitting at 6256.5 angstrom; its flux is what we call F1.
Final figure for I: 43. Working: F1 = 21.37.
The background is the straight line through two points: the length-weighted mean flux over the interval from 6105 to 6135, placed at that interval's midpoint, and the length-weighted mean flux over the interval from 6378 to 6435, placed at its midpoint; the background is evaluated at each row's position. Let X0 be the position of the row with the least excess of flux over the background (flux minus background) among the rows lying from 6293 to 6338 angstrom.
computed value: 6311.5 angstrom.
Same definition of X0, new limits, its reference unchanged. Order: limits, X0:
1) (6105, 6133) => 6109.0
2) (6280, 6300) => 6291.5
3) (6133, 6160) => 6136.5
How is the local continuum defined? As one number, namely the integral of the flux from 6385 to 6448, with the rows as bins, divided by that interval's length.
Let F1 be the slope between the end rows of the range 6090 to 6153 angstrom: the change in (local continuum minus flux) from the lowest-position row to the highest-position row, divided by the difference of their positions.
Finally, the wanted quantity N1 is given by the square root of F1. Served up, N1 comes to 0.17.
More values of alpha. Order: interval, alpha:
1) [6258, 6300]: 1.33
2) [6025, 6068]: 1.20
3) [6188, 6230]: 1.17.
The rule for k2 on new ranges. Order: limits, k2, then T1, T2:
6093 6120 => -0.16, -4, 23.1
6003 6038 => 0.03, 1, 21.7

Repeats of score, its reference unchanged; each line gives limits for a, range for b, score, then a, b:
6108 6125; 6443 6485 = 2.9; 1.2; 2.6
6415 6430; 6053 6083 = 7.1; 3.4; 4.7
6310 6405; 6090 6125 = 3.8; 1.8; 3.1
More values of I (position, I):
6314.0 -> 39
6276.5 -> 42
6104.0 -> 48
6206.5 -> 49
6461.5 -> 47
